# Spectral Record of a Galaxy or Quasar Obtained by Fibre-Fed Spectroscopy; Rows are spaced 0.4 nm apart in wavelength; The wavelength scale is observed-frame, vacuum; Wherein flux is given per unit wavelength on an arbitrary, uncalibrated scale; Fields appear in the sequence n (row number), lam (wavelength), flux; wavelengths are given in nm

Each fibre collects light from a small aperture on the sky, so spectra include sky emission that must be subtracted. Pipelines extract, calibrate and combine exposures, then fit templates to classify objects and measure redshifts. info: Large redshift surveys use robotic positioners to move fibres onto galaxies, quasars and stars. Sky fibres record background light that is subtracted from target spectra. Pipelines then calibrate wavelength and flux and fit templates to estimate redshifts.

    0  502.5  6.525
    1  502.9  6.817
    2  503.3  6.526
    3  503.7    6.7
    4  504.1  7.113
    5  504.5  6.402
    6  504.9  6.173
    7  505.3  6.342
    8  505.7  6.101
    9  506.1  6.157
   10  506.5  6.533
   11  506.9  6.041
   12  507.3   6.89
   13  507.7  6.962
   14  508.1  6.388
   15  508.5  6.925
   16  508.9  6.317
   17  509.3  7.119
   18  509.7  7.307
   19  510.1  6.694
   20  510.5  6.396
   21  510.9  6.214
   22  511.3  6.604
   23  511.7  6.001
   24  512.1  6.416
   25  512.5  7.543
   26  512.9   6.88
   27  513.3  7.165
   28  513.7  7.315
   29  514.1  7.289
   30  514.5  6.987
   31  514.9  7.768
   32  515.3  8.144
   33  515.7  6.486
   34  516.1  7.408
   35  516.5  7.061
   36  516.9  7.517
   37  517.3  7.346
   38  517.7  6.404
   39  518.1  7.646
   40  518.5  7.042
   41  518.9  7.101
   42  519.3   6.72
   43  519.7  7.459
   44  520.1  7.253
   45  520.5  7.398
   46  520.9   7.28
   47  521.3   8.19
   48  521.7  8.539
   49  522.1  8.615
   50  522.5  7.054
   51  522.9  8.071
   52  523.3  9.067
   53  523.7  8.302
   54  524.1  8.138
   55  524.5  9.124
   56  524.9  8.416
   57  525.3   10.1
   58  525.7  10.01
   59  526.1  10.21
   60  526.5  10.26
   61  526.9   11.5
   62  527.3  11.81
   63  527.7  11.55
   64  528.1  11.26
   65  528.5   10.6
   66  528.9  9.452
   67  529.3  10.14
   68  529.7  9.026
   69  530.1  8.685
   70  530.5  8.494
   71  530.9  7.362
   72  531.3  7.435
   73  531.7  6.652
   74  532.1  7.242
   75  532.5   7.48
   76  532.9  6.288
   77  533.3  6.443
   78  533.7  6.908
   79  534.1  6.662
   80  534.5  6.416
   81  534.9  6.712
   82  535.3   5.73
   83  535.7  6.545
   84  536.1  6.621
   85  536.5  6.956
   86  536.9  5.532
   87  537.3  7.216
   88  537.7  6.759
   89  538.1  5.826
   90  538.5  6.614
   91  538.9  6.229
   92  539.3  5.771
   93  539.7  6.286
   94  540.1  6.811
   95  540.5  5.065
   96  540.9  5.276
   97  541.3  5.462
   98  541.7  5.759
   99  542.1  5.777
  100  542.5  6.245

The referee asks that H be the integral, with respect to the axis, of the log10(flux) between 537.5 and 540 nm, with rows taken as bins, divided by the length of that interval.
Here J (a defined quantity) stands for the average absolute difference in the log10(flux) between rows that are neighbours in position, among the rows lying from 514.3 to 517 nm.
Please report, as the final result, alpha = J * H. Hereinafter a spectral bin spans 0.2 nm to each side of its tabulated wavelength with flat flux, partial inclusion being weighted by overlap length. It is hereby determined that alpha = 0.036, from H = 0.796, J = 0.045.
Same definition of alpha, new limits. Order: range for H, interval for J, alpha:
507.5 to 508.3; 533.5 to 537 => 0.031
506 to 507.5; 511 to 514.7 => 0.023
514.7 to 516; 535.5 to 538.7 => 0.048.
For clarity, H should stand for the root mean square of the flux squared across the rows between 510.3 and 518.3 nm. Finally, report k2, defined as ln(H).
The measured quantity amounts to 3.92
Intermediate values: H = 50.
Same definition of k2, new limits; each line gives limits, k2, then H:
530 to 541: 3.83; 46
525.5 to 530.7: 4.68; 108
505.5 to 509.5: 3.77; 43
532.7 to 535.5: 3.74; 42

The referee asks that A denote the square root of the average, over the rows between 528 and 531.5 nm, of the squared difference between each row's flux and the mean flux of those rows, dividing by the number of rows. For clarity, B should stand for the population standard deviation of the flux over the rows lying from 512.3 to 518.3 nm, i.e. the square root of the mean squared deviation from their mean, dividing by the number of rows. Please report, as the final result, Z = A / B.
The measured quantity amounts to 2.8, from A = 1.3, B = 0.44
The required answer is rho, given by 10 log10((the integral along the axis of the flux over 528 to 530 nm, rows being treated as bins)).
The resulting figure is 13.0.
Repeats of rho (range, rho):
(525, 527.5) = 14.2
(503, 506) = 12.9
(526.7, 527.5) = 9.7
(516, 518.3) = 12.2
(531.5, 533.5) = 11.3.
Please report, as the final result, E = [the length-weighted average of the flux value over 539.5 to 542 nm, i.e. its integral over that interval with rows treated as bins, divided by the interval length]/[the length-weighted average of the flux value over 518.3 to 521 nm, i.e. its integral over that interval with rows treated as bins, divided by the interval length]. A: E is 0.81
